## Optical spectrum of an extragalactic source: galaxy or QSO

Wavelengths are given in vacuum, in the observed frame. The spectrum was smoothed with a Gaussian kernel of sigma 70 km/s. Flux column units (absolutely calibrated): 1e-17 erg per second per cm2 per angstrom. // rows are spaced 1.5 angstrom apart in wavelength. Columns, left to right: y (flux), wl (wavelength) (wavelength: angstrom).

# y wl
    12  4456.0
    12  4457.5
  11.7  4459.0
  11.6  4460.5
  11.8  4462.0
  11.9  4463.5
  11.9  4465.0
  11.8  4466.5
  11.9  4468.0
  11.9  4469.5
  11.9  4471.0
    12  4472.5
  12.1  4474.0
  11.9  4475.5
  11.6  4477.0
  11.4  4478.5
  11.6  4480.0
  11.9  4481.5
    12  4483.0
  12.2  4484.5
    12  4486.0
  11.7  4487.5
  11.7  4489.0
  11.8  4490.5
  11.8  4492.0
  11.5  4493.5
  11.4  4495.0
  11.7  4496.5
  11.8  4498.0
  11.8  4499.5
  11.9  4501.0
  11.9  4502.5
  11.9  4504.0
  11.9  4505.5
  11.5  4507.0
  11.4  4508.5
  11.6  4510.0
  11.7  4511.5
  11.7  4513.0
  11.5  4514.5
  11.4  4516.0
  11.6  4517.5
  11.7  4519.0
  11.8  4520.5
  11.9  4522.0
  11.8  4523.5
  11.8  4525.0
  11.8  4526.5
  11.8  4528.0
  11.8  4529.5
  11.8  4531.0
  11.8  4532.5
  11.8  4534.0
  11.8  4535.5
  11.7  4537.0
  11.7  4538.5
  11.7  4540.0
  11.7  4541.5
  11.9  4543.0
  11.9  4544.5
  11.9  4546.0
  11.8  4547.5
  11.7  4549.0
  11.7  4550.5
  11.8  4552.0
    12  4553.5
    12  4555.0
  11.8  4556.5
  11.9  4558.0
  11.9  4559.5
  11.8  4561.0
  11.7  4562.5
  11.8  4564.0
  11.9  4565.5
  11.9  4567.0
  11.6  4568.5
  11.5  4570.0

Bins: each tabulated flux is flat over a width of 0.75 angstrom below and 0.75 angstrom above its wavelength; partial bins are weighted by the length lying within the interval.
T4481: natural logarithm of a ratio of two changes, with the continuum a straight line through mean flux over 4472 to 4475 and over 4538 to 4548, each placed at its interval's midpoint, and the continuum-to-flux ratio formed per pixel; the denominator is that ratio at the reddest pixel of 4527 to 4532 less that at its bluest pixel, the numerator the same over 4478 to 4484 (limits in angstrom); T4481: 4.1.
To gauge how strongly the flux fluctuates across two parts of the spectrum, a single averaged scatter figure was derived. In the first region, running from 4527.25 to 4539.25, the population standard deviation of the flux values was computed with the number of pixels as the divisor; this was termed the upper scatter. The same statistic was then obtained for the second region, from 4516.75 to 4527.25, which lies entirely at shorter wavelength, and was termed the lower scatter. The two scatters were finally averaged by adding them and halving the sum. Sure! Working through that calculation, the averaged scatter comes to 0.07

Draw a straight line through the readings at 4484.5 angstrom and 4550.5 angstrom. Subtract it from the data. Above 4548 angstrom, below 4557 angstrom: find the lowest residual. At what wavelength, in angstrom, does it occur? 4549.0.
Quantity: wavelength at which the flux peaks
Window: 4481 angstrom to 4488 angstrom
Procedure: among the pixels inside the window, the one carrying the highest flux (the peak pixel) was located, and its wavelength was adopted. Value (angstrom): 4484.5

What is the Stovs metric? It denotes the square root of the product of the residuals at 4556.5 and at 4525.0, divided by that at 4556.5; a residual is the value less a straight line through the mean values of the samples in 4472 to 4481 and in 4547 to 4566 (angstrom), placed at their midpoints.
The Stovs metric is 0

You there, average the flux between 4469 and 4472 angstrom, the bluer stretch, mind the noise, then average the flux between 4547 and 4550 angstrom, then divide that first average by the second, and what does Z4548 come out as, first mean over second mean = 1.01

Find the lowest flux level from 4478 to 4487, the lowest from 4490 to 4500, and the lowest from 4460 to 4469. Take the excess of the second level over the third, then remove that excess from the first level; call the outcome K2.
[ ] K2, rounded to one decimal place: 11.6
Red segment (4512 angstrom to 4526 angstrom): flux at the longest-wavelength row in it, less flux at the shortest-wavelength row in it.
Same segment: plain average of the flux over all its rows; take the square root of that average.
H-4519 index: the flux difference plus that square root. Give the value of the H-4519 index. 3.5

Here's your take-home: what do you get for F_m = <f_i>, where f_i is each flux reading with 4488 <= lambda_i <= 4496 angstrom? 11.64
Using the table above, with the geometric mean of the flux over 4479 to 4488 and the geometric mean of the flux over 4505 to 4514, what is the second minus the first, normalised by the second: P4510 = -0.023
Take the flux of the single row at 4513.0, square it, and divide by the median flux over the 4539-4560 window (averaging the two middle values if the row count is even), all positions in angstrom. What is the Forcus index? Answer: 11.6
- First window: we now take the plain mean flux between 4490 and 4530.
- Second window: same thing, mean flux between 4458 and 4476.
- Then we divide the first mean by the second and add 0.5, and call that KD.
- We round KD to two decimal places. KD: 1.49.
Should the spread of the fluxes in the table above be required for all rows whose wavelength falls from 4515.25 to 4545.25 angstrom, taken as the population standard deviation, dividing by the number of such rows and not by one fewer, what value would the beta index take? 0.11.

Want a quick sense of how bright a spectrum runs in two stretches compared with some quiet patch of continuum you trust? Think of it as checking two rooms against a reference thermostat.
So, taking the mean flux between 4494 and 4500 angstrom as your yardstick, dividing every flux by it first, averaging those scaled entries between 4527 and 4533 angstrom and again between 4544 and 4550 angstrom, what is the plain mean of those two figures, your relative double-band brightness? 1.01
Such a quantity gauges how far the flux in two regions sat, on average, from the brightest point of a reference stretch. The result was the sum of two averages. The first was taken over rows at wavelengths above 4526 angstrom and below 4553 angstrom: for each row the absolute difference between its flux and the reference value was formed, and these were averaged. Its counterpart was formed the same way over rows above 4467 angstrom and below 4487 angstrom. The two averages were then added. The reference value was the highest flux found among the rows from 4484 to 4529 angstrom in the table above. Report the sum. 0.74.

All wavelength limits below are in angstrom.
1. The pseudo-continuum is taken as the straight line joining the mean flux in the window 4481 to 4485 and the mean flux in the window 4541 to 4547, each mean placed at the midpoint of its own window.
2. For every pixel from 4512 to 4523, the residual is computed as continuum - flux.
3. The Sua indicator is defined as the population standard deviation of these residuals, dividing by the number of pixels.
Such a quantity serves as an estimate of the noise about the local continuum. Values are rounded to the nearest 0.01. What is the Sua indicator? 0.17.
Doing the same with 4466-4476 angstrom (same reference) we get 0.09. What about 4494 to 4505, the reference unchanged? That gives 0.17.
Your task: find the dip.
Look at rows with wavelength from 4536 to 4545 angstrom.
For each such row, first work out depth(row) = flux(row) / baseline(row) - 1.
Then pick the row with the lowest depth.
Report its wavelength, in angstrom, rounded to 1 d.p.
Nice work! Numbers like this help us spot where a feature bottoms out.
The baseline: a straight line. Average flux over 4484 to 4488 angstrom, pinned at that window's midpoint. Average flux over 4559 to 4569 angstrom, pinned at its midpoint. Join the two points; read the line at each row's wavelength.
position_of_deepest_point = 4537.0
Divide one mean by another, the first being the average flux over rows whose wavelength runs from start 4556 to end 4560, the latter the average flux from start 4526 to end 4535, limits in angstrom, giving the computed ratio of 1.01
